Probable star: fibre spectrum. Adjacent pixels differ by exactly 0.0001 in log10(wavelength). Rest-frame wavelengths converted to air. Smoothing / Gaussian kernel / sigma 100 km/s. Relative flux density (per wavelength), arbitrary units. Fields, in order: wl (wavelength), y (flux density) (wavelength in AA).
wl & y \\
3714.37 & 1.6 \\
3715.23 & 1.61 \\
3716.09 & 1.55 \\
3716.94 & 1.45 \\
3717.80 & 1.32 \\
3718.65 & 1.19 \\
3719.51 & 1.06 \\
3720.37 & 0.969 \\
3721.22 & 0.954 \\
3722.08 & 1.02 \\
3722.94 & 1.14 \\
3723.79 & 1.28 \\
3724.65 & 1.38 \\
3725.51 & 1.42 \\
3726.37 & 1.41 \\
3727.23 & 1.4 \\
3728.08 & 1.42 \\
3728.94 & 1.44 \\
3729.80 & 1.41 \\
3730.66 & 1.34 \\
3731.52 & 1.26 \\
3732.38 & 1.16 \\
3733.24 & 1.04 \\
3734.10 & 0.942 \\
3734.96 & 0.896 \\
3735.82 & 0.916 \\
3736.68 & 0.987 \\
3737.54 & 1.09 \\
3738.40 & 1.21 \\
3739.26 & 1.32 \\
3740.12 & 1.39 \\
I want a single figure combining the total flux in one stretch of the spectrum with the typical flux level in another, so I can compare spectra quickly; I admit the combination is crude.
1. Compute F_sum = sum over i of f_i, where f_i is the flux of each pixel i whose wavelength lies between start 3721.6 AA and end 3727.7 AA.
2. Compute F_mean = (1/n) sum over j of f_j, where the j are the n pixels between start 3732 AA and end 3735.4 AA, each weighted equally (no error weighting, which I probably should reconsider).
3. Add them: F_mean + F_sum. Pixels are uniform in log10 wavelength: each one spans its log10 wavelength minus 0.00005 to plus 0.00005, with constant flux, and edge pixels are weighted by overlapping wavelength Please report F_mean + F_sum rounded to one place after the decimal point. 10.1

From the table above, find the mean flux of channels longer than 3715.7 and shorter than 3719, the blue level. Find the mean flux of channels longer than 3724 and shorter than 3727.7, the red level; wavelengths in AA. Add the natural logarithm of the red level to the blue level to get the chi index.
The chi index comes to 1.72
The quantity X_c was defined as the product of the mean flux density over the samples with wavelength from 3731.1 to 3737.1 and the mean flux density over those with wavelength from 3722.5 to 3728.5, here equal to 1.39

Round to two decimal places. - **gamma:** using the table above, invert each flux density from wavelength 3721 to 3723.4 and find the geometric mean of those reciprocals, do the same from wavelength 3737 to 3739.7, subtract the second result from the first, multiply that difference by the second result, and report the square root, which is 0.33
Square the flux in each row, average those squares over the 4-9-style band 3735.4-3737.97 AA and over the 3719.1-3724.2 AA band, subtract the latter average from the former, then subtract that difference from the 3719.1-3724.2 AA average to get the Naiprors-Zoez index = 1.3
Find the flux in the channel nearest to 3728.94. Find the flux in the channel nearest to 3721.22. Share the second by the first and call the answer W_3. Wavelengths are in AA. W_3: 0.66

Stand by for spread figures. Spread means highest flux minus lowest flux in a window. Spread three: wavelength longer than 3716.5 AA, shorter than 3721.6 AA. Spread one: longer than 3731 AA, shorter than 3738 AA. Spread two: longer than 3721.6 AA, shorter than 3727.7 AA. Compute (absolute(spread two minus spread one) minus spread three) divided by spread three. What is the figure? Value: -0.93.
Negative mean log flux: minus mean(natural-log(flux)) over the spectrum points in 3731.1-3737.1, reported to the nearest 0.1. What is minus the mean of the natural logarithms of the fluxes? 0.0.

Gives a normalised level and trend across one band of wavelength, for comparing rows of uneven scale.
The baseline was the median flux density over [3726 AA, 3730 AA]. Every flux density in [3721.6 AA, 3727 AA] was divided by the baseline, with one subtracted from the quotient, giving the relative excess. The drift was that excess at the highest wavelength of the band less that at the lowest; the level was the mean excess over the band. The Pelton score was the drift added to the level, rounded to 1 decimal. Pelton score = 0.2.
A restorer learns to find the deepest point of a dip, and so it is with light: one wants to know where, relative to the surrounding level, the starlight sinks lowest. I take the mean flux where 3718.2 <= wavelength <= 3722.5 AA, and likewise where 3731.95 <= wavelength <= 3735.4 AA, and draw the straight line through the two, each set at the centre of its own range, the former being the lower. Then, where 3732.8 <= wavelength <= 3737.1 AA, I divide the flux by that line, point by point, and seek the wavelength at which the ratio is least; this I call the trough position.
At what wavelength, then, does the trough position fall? 3734.96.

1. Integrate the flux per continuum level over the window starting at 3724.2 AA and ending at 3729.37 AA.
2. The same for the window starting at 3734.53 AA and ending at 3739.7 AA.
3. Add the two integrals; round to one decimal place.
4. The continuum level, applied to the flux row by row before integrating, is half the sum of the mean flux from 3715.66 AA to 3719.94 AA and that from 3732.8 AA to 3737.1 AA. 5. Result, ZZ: 11.3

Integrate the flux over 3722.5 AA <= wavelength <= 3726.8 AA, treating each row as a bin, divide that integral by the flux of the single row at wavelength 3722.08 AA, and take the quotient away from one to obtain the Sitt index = -4.6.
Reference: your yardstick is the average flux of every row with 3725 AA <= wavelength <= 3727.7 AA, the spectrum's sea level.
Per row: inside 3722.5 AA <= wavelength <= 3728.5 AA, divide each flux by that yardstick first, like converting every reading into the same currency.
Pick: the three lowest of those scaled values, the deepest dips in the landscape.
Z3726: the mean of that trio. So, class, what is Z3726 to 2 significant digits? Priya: 0.90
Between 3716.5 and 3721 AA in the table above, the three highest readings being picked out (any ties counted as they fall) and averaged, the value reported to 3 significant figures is 1.32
